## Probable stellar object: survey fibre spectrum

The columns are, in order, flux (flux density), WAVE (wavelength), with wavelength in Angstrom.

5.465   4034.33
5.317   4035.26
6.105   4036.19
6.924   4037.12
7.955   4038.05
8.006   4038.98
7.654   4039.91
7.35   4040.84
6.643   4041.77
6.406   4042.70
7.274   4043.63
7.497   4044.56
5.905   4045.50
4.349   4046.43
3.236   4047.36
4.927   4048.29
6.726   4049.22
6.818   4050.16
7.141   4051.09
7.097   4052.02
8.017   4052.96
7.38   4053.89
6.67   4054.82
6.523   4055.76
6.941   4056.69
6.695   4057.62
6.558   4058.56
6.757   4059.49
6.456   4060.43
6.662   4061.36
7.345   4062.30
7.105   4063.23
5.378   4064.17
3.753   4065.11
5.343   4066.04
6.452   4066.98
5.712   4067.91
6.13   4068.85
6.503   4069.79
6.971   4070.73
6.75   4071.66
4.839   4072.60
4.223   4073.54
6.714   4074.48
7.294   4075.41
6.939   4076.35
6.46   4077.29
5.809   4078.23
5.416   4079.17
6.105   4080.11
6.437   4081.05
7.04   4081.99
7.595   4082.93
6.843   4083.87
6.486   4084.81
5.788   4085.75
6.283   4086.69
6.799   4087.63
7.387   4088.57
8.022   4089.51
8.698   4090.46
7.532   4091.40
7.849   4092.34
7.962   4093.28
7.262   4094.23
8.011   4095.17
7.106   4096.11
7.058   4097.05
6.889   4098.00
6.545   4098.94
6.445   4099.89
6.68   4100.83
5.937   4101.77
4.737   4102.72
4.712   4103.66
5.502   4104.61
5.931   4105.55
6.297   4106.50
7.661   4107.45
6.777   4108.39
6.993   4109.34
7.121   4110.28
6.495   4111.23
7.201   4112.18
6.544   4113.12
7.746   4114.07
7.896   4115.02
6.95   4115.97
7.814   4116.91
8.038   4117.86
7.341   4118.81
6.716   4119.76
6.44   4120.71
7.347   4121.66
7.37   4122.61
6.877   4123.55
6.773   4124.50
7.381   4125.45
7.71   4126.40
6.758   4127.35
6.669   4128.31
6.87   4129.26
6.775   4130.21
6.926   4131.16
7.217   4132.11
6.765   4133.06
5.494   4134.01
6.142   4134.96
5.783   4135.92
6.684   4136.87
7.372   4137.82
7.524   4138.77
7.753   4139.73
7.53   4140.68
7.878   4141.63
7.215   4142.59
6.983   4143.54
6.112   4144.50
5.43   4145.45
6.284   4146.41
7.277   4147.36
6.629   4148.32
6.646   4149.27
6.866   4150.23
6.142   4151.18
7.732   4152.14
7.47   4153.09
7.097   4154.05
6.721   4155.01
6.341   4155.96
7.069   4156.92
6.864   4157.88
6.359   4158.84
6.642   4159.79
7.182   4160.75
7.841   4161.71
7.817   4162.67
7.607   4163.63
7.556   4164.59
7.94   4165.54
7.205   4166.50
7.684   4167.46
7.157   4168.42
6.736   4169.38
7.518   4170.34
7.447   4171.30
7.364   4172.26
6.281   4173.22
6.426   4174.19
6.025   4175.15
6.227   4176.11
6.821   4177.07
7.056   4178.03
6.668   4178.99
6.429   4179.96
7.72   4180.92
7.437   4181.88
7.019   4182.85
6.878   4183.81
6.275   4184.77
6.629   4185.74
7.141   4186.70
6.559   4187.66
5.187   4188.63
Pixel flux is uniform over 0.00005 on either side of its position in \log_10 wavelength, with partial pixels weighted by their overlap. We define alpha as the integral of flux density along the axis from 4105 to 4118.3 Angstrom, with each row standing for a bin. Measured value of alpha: 94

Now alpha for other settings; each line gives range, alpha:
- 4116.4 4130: 97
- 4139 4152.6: 94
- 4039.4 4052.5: 83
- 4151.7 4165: 95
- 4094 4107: 83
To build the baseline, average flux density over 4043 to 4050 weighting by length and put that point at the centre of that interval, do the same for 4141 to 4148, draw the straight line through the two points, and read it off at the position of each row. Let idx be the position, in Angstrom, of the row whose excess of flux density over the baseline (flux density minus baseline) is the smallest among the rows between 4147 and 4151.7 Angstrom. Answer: 4151.18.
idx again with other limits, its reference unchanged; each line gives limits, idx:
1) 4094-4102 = 4101.77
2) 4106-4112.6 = 4106.50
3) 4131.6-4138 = 4134.01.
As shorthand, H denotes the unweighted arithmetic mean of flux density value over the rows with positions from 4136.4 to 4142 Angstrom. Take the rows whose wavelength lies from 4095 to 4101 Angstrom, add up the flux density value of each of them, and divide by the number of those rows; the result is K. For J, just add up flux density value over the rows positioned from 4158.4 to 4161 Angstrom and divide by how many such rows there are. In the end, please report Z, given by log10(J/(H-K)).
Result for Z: 1.13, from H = 7.5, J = 6.7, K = 6.96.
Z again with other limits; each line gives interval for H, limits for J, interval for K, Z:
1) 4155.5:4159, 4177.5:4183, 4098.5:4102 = 1.44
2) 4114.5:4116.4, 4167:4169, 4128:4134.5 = 1.00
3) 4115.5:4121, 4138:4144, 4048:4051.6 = 0.96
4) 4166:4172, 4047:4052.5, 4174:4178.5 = 0.89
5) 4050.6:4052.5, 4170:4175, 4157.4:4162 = 1.70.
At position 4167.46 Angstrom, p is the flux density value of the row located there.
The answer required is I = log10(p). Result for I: 0.89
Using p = 7.684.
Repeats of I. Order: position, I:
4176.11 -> 0.79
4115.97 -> 0.84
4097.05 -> 0.85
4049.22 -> 0.83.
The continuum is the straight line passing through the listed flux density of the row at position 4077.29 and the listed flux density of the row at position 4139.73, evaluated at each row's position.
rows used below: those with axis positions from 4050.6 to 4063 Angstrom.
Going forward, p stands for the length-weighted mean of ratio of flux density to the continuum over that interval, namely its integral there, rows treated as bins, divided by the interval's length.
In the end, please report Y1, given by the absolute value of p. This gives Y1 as 1.15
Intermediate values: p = 1.15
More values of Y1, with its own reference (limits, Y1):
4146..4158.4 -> 0.86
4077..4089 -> 0.99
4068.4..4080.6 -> 0.96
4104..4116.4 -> 0.96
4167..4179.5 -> 0.81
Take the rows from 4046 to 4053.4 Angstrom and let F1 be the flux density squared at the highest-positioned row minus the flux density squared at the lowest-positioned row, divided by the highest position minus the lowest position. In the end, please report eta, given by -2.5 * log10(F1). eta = -2.1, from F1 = 6.9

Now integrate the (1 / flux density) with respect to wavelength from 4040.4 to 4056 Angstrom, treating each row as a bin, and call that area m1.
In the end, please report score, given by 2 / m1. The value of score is 0.79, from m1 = 2.54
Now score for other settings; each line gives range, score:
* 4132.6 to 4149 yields 0.81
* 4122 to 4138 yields 0.84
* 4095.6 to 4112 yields 0.77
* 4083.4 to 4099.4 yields 0.89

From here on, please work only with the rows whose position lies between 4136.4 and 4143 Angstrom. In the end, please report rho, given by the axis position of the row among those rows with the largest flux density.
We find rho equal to 4141.63 Angstrom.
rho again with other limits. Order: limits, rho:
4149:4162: 4161.71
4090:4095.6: 4090.46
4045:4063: 4052.96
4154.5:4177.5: 4165.54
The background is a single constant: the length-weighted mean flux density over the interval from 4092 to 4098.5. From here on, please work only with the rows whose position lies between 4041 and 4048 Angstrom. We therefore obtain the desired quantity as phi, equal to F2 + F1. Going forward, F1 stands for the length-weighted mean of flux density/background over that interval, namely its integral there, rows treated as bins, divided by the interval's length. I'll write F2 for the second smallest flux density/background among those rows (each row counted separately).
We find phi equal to 1.4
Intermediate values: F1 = 0.80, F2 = 0.58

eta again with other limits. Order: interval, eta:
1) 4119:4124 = 0.6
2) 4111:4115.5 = -1.8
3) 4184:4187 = -1.9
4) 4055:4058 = -0.2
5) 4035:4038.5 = -2.7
